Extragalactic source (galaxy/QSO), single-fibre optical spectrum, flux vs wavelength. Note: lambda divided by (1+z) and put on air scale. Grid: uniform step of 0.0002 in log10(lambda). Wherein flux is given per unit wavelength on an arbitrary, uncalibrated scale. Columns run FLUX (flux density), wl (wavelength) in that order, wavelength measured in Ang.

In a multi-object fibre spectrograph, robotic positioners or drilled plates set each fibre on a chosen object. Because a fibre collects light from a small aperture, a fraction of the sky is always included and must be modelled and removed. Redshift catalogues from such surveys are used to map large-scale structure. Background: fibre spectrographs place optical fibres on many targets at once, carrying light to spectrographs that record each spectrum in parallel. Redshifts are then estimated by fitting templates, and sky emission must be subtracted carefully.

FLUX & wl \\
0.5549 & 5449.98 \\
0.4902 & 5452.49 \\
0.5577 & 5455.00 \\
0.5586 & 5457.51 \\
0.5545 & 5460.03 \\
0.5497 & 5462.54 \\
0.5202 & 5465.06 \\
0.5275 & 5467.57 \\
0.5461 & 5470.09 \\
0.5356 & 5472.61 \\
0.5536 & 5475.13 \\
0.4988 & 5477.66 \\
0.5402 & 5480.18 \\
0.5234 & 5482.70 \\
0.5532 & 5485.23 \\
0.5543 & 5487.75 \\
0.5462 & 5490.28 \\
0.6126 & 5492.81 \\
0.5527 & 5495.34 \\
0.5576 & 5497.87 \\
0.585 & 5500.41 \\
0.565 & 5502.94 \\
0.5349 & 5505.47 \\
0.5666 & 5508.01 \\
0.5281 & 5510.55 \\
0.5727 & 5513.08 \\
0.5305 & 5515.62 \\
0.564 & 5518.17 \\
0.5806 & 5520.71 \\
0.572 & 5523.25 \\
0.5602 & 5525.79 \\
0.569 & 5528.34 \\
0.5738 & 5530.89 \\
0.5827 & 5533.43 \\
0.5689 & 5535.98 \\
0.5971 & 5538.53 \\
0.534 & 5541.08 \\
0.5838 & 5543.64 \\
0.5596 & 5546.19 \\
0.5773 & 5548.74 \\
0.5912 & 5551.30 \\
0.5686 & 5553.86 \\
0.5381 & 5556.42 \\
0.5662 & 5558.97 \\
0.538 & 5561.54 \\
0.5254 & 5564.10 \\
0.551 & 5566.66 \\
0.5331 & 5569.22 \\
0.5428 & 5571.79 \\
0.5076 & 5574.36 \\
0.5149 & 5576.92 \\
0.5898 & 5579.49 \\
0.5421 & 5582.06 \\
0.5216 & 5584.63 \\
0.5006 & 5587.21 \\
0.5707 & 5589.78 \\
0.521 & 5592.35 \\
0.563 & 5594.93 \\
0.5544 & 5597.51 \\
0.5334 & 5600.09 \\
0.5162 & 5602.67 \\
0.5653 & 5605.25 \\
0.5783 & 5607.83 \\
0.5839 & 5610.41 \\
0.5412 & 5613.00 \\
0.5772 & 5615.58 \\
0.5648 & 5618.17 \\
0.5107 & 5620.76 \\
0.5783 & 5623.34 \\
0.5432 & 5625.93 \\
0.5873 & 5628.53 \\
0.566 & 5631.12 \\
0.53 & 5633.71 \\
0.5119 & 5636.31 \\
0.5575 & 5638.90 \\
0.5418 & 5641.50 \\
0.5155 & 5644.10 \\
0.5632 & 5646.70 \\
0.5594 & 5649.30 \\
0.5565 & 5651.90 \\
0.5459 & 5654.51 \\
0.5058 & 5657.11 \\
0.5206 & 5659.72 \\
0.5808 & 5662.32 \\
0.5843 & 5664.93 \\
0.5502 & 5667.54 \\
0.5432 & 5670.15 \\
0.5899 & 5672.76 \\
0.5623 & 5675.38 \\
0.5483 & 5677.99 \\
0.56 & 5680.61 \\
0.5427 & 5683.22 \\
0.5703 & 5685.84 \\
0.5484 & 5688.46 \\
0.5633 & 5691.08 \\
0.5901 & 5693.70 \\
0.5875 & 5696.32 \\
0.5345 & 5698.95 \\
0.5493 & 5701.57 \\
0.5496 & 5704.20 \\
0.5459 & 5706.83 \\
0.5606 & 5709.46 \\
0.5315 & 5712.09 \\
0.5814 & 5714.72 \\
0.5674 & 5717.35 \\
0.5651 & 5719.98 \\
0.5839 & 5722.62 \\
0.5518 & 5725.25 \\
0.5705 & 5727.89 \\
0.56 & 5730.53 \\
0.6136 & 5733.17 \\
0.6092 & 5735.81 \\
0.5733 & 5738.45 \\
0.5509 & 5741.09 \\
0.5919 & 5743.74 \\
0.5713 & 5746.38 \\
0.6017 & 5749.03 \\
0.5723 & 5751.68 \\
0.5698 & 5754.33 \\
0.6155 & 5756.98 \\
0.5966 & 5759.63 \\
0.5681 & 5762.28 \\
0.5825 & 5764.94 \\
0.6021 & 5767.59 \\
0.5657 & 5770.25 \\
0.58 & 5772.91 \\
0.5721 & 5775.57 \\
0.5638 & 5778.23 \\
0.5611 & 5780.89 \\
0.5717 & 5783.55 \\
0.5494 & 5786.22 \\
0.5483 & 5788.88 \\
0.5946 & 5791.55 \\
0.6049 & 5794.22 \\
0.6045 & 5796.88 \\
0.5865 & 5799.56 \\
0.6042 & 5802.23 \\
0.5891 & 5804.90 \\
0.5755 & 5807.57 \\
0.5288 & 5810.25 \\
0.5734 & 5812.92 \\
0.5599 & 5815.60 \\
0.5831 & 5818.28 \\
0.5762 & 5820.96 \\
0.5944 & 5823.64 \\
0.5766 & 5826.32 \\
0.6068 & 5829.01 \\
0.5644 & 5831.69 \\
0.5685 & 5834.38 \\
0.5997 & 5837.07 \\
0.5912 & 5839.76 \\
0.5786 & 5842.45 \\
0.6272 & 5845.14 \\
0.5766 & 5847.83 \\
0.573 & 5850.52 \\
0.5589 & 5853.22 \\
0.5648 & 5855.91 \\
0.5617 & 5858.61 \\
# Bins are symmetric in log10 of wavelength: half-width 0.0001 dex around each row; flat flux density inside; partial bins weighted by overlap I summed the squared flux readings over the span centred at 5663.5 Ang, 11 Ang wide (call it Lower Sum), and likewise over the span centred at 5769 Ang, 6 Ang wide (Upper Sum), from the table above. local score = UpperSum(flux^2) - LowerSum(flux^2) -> -0.6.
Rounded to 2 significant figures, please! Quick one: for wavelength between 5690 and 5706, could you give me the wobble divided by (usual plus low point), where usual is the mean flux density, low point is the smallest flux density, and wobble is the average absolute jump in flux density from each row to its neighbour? 0.018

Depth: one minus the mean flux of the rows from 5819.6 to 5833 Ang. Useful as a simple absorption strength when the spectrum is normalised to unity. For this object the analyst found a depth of 0.416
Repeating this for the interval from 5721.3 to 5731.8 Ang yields 0.433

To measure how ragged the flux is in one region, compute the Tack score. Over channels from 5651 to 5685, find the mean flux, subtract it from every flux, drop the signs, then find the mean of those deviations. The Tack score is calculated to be 0.0177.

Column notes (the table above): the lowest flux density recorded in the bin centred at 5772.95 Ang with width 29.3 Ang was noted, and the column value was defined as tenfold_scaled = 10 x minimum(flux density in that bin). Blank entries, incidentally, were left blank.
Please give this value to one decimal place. 5.5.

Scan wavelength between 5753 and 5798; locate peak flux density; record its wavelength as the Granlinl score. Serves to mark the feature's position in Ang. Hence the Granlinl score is 5756.98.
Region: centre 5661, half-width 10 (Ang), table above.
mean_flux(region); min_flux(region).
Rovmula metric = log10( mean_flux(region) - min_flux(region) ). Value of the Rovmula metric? -1.37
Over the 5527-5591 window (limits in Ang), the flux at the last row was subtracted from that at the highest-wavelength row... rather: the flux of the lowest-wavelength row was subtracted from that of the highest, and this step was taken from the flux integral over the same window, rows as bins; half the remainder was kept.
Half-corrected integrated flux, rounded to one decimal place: 17.7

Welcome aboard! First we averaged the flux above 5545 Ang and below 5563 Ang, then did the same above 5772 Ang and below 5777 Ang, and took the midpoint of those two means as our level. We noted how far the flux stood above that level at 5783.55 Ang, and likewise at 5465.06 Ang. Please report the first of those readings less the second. 0.05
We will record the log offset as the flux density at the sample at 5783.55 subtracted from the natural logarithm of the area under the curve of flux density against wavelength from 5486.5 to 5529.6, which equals 2.62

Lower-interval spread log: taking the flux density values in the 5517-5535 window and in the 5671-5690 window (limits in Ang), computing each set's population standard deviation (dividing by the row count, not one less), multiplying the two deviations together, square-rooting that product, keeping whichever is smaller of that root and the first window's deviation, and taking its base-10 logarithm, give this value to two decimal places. -2.12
